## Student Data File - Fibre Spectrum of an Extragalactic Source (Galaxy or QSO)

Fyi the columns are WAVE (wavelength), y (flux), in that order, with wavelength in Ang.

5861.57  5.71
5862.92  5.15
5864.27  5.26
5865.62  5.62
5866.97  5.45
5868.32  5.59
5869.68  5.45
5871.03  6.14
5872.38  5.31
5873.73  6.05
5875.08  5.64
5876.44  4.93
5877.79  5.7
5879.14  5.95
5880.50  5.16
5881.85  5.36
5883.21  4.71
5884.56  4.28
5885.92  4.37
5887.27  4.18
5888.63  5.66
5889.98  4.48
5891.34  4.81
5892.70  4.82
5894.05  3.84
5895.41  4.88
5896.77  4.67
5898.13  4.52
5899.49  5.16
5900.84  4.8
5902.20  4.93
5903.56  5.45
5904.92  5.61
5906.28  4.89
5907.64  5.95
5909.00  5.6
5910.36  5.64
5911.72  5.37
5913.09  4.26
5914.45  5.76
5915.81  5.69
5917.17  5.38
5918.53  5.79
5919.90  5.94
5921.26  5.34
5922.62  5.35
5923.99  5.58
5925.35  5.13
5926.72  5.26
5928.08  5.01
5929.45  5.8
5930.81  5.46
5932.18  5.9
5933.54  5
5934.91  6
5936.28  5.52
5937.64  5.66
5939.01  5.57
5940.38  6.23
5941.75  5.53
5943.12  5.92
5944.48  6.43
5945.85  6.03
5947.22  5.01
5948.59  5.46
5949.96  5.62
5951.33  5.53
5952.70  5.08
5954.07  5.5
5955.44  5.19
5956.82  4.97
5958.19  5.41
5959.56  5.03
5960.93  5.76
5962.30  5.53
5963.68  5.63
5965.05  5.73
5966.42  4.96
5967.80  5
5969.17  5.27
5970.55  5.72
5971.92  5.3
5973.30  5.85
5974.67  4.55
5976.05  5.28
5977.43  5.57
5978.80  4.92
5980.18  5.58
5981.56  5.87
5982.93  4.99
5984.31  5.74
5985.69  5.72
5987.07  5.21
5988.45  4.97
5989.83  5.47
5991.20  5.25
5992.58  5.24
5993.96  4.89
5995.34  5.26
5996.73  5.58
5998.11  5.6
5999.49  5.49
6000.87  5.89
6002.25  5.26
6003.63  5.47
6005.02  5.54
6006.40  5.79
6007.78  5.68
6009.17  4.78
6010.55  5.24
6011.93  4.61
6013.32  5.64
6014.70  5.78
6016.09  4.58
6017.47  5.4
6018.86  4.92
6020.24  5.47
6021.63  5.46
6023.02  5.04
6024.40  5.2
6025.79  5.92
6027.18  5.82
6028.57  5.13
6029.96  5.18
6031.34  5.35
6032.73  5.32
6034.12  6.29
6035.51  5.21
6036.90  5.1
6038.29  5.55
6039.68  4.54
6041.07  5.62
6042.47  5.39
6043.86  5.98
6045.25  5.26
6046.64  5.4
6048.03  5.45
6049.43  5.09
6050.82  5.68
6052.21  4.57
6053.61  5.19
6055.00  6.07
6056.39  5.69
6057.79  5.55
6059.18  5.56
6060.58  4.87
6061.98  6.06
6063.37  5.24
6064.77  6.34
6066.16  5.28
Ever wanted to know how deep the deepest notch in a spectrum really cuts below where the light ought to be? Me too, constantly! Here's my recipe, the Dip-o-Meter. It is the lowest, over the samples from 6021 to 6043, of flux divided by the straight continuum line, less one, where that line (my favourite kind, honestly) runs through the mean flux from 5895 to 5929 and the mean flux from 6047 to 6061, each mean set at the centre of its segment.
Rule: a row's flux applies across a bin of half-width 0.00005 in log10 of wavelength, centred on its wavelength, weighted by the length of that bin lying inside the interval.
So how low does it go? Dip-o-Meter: -0.15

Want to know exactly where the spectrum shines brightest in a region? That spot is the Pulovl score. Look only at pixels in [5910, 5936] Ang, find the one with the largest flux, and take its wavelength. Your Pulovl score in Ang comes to 5934.91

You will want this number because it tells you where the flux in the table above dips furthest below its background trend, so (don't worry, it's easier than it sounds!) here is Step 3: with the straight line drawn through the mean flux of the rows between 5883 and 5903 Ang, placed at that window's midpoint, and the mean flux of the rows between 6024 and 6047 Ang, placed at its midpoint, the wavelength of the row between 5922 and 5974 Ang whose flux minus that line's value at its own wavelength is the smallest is 5966.42 Ang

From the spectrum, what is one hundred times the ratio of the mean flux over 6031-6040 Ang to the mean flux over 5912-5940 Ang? 98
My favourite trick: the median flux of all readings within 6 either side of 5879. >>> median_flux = 5.36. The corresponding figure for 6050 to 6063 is 5.56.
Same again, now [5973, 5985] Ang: 5.57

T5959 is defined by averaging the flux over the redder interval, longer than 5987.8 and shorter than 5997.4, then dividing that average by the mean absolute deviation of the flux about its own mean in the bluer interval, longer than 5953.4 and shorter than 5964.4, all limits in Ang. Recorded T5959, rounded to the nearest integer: 22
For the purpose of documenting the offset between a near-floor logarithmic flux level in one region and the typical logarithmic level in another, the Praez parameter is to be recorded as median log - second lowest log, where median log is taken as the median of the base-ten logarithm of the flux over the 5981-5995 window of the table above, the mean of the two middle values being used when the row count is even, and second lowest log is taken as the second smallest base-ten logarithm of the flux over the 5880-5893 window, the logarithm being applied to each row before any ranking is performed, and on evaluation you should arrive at 0.09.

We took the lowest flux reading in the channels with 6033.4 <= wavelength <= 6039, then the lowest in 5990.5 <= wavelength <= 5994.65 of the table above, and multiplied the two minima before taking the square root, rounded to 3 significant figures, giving 4.99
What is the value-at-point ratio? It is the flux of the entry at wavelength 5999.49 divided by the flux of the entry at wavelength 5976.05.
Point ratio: 1.04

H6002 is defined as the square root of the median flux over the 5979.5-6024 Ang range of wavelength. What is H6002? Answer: 2.34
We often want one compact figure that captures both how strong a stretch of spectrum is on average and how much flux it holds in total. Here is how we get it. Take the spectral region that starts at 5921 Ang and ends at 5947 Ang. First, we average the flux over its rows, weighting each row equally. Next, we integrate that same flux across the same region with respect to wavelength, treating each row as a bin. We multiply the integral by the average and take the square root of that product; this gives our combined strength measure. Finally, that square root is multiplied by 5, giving 143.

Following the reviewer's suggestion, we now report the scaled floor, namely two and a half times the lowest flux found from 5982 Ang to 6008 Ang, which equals 12.2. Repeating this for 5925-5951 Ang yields 12.5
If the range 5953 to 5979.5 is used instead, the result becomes 11.4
